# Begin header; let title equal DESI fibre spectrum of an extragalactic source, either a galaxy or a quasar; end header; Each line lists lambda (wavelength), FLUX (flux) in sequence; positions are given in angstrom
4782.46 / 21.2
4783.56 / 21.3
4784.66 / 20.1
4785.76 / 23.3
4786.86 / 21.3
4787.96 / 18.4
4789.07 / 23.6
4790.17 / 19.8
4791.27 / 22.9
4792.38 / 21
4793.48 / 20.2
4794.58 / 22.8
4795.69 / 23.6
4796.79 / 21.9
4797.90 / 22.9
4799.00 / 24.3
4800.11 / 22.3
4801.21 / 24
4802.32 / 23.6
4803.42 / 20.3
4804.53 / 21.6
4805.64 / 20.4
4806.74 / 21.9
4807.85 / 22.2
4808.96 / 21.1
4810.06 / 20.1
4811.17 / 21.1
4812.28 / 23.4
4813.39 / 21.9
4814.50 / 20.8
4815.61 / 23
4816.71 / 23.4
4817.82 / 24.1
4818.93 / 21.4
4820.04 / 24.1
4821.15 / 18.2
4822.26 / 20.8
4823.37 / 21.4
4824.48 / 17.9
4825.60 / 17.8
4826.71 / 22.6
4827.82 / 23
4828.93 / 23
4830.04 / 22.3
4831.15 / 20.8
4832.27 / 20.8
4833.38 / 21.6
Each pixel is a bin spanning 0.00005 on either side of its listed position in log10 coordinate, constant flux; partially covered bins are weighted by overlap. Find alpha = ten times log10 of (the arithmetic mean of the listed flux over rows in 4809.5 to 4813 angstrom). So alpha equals 13.3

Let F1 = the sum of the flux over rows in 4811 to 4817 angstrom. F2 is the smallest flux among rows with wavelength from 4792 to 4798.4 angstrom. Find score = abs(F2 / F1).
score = 0.151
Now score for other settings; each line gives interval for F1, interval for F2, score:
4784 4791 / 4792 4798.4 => 0.160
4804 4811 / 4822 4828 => 0.140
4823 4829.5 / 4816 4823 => 0.145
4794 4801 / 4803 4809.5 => 0.147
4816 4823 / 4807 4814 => 0.152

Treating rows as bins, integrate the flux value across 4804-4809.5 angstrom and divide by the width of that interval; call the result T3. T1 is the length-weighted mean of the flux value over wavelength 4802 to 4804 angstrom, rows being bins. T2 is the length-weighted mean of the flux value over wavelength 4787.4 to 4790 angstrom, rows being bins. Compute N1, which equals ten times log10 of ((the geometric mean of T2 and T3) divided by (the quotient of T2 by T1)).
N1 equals 13.4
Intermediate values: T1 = 21.8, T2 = 20.8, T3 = 21.4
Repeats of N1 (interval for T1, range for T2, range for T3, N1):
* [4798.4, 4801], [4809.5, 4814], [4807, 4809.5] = 13.7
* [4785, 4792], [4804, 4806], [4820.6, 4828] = 13.2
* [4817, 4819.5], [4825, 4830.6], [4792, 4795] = 13.5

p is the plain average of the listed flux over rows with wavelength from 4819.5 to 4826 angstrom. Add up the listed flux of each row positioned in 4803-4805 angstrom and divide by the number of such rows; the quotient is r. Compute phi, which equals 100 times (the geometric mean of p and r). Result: 2049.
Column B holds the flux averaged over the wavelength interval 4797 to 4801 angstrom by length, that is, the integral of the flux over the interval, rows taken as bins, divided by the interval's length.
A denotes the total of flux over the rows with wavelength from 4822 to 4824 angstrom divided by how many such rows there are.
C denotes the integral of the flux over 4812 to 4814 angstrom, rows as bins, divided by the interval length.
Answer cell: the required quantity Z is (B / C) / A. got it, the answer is 0.0488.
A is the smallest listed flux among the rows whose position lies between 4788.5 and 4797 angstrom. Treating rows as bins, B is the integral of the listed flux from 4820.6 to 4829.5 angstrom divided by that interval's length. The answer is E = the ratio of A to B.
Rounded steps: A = 19.8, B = 20.6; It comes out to 0.96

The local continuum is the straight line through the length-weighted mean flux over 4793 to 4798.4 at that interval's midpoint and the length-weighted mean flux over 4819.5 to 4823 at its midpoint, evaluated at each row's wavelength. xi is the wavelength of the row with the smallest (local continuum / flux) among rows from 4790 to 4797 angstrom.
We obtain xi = 4795.69 angstrom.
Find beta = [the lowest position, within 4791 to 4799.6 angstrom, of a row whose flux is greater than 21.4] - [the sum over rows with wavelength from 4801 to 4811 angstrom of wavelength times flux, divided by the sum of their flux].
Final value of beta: -14.3 angstrom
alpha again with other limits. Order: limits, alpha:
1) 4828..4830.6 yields 13.6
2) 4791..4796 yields 13.4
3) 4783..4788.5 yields 13.2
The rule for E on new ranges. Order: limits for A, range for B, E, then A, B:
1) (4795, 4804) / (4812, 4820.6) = 0.89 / 20.3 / 22.7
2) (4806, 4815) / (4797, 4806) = 0.90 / 20.1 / 22.4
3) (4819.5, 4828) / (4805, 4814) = 0.83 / 17.8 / 21.5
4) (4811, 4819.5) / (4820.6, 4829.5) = 1.01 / 20.8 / 20.6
